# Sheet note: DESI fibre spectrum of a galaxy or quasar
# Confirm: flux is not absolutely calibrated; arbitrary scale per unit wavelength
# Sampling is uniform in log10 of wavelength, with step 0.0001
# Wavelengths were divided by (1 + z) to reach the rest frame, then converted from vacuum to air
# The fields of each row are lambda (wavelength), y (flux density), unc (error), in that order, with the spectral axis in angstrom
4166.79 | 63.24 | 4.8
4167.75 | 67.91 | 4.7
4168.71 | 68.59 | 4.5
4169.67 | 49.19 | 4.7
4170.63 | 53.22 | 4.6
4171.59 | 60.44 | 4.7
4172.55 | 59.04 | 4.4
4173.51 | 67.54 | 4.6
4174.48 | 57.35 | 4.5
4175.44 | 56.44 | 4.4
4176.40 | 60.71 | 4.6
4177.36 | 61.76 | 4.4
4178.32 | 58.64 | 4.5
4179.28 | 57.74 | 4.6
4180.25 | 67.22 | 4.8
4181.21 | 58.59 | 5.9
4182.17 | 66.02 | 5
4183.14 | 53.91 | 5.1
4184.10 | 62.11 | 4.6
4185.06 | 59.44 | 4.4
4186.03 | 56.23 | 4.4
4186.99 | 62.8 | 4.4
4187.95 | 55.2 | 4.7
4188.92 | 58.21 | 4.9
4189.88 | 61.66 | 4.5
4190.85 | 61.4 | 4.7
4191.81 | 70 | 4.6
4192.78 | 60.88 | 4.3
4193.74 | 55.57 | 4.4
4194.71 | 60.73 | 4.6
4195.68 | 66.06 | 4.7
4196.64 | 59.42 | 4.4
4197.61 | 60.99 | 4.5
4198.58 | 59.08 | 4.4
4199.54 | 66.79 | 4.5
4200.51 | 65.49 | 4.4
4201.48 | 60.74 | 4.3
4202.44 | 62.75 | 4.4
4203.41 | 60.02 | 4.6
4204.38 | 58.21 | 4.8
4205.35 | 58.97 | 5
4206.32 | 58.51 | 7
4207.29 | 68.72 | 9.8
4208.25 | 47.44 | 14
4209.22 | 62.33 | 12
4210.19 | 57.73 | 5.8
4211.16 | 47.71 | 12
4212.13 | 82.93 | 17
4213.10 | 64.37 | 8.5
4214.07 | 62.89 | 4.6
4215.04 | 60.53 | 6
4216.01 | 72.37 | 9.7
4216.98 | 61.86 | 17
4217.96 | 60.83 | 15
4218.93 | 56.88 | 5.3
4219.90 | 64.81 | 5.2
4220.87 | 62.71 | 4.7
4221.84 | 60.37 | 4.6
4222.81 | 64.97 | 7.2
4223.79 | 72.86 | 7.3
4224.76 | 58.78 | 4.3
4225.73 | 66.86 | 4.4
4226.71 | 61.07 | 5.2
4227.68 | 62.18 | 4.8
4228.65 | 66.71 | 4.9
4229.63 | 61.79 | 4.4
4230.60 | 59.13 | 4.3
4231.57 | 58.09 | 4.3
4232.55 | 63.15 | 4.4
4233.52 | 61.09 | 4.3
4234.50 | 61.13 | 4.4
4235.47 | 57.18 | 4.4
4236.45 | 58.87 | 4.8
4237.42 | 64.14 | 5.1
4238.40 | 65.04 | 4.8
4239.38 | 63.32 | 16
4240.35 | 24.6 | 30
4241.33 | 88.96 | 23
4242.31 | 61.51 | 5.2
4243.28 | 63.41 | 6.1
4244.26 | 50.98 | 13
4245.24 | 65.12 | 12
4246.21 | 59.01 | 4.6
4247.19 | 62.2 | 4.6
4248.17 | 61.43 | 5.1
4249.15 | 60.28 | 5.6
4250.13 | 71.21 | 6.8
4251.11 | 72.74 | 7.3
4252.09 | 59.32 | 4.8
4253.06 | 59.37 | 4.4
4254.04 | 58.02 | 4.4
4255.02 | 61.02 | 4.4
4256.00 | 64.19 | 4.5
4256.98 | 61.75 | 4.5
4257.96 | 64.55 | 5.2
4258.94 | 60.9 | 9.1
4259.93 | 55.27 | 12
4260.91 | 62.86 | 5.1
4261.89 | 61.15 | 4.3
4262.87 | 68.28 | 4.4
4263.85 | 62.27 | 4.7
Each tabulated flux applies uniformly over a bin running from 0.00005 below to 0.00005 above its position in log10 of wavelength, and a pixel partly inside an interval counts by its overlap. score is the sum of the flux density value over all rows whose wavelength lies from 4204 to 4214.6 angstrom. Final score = 670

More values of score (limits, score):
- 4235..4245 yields 598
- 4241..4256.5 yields 1019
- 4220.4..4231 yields 697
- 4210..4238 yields 1814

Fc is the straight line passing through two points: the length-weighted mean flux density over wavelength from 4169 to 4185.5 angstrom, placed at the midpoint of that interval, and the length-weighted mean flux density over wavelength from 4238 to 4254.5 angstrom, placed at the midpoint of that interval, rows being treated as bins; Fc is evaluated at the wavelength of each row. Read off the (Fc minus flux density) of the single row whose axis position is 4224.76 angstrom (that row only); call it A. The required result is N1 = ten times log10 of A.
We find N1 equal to 3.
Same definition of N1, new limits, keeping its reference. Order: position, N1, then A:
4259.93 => 8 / 6.7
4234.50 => -11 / 0.1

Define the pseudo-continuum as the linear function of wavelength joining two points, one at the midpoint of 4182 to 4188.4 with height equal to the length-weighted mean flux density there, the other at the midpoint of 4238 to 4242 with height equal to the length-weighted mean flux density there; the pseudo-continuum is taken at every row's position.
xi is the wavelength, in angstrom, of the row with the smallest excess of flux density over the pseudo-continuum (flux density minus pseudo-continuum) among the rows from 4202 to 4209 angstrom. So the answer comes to 4208.25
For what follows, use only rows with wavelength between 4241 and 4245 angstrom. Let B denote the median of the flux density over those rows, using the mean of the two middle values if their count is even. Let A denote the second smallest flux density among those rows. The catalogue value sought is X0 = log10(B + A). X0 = 2.093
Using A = 61.51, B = 62.5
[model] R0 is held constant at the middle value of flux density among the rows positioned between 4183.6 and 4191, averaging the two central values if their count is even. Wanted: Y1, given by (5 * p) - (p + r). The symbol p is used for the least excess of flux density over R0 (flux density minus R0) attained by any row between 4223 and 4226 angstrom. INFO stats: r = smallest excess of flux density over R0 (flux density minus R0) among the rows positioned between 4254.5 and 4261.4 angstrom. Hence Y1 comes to -1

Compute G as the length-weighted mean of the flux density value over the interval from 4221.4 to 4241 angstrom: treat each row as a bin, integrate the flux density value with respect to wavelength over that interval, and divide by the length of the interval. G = 60.8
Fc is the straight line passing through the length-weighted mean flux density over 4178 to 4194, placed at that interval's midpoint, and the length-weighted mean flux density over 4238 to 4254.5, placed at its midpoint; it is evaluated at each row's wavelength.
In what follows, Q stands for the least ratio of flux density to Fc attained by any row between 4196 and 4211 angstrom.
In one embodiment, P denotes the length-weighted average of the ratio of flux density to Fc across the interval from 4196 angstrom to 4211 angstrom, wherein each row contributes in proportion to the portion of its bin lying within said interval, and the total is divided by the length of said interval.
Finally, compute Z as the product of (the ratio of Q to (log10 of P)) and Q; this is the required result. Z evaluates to -183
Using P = 0.99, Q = 0.78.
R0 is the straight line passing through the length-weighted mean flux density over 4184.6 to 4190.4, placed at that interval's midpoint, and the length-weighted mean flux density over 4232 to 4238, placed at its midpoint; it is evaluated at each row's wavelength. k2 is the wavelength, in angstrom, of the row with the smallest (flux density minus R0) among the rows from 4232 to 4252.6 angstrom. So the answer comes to 4240.35 angstrom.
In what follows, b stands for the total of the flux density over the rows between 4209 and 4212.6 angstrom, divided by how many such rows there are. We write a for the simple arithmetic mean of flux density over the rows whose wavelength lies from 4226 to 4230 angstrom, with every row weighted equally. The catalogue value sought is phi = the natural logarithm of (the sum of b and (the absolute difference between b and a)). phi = 4.14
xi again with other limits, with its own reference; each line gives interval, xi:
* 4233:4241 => 4240.35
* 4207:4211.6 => 4208.25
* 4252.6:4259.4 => 4254.04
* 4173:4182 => 4175.44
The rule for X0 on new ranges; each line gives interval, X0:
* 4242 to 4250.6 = 2.081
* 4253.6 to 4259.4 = 2.087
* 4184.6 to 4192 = 2.067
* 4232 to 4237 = 2.079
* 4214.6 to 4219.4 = 2.084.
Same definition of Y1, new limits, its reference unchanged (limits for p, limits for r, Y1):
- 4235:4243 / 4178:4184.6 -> -137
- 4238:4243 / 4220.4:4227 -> -142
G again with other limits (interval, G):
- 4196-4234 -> 62.1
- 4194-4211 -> 60.5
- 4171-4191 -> 60.0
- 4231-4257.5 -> 61.4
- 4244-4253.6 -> 62.4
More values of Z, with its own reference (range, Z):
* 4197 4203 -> 73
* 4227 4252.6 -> 107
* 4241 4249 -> 52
